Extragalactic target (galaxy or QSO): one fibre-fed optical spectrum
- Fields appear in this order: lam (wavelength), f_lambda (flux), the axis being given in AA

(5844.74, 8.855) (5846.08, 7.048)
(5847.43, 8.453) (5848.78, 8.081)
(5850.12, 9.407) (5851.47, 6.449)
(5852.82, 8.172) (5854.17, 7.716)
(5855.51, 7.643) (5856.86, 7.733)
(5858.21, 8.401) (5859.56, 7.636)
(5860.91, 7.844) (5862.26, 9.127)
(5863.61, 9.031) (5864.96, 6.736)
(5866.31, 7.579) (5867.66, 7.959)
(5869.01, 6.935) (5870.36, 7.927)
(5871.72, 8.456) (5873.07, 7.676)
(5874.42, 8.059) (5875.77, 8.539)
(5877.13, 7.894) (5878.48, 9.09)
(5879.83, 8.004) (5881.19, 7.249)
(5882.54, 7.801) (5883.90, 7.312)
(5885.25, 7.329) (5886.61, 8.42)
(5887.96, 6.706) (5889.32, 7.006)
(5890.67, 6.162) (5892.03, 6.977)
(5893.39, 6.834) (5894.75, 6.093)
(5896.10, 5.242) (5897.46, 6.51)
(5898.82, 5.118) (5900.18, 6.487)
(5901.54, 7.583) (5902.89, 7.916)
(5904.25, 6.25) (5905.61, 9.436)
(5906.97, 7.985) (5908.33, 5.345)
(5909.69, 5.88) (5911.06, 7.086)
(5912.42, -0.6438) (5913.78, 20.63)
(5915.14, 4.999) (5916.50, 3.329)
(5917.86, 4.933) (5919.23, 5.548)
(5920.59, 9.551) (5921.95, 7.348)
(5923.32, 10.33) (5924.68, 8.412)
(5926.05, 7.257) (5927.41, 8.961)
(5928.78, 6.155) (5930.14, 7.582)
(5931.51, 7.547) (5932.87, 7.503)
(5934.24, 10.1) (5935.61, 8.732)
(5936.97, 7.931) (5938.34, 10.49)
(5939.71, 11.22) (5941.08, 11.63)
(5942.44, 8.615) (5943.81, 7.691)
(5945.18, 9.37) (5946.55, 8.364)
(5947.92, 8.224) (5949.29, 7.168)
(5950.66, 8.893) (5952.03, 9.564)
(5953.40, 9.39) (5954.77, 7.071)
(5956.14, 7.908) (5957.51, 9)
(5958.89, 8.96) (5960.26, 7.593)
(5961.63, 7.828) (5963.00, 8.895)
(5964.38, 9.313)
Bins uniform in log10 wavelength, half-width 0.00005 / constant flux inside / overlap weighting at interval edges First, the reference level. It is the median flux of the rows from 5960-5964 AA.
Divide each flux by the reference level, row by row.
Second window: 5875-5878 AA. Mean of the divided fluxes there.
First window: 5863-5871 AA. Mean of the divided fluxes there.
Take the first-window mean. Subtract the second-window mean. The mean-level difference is -0.07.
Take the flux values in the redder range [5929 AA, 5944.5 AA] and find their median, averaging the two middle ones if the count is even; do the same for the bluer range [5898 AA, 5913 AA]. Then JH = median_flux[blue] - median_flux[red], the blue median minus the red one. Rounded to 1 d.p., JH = -2.1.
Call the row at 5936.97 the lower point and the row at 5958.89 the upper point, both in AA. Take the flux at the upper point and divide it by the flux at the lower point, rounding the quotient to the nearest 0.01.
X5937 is 1.13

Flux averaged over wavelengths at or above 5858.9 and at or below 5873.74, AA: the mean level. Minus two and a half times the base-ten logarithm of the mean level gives -2.244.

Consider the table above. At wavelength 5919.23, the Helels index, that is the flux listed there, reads 5.548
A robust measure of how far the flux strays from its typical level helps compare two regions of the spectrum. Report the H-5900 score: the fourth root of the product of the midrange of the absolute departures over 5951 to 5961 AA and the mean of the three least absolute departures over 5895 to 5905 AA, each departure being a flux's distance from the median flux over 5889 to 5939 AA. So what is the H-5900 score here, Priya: 0.91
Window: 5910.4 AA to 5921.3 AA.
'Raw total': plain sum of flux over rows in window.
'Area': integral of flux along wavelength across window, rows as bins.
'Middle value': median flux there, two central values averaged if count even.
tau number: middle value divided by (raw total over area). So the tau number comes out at 7.2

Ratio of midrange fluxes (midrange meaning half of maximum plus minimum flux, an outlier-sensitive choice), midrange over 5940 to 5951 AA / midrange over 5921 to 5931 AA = 1.1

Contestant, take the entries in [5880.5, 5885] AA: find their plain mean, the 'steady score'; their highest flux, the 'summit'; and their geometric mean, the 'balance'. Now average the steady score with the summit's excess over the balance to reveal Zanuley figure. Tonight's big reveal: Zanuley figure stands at 3.90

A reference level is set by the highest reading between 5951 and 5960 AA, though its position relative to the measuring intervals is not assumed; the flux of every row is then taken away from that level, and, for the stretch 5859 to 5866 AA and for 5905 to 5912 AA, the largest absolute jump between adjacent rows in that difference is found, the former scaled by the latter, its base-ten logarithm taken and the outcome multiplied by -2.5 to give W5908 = 0.2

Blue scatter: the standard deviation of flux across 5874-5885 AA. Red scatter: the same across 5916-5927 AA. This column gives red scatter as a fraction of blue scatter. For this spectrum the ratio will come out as 3.9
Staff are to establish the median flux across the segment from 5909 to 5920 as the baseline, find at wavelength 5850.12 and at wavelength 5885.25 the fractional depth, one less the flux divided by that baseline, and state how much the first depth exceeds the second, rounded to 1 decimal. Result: -0.4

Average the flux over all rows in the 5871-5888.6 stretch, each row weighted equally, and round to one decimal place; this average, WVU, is 7.9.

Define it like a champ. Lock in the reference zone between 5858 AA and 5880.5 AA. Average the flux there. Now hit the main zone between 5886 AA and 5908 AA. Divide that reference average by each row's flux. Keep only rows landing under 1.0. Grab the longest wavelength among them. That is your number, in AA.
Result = 5905.61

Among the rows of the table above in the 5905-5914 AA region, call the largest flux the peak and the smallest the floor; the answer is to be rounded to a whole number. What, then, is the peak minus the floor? 21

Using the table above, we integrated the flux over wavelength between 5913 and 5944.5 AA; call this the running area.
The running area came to 268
